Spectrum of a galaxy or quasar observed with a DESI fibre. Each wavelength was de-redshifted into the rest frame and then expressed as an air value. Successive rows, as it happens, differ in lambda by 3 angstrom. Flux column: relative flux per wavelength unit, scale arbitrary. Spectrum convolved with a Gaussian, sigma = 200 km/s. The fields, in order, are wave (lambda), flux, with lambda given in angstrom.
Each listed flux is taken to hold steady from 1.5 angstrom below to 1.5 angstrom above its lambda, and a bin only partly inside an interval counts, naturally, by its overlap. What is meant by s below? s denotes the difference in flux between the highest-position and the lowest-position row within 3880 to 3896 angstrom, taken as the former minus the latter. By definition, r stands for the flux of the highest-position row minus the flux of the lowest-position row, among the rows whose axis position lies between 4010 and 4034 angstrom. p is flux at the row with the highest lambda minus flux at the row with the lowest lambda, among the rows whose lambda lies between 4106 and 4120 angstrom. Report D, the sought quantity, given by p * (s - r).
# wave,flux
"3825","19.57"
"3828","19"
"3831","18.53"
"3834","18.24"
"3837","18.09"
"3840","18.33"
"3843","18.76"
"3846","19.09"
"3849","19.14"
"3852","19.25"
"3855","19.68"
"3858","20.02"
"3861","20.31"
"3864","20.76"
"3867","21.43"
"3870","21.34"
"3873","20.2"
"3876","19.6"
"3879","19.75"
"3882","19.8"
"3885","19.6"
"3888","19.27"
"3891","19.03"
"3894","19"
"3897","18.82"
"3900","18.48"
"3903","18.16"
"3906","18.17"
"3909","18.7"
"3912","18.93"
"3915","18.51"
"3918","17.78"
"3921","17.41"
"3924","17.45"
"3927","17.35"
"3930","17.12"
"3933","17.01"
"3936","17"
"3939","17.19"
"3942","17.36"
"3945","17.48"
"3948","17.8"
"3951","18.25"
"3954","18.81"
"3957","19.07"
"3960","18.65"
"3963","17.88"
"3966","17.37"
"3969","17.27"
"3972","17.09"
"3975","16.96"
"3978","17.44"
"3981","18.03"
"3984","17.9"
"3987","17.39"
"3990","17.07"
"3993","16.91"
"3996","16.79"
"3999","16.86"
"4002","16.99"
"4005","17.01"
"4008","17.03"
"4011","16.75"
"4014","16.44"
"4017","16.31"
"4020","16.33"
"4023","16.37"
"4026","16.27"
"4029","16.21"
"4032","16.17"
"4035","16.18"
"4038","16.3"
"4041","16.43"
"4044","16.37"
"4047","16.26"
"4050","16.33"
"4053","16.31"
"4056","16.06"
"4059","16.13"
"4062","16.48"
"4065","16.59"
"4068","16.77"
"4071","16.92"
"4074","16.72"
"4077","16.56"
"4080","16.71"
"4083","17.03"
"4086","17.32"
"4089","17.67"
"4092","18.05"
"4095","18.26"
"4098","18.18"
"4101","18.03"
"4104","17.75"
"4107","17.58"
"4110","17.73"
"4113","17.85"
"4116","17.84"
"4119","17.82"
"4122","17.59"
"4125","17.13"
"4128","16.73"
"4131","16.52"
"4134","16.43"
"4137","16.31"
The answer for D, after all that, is -0.05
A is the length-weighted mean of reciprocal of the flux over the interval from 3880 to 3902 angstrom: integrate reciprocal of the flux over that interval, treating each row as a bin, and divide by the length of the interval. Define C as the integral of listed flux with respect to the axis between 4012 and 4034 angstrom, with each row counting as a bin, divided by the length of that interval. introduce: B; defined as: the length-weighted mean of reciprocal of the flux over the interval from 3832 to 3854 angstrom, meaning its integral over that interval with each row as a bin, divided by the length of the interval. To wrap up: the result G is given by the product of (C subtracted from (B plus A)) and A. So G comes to -0.85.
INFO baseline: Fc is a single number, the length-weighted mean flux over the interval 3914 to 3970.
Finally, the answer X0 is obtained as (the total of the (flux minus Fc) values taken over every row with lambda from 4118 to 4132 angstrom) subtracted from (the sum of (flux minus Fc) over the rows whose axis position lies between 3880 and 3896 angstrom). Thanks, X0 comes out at 11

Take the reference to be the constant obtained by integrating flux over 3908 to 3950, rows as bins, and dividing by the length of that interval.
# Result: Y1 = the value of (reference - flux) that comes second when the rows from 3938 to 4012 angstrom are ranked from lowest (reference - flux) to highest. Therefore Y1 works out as -1.2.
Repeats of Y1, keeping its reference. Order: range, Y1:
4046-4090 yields 0.3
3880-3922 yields -2.0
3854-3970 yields -3.7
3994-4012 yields 0.6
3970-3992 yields -0.3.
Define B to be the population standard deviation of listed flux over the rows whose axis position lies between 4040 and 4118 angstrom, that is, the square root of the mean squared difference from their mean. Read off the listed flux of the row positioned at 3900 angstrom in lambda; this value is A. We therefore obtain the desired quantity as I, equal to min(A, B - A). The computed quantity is -17.8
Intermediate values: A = 18.48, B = 0.710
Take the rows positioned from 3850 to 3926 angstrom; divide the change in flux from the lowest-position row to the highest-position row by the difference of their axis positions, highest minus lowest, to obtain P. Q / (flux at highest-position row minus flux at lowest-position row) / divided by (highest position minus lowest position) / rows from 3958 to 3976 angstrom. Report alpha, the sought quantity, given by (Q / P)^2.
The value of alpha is 20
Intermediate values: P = -0.025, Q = -0.11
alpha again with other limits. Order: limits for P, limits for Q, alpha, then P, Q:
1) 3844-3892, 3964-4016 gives 211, -0.001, -0.02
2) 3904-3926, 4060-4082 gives 0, -0.040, 0.01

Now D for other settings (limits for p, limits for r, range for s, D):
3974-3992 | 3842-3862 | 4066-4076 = -0.18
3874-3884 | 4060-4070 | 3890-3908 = -0.23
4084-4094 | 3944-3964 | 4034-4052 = -0.18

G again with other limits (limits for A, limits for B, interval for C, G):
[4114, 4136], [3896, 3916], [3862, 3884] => -1.18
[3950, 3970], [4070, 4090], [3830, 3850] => -1.02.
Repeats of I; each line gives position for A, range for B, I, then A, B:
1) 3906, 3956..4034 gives -17.4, 18.17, 0.723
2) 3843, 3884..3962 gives -18.0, 18.76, 0.775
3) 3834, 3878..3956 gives -17.4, 18.24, 0.868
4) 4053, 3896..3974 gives -15.6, 16.31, 0.667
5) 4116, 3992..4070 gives -17.5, 17.84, 0.294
